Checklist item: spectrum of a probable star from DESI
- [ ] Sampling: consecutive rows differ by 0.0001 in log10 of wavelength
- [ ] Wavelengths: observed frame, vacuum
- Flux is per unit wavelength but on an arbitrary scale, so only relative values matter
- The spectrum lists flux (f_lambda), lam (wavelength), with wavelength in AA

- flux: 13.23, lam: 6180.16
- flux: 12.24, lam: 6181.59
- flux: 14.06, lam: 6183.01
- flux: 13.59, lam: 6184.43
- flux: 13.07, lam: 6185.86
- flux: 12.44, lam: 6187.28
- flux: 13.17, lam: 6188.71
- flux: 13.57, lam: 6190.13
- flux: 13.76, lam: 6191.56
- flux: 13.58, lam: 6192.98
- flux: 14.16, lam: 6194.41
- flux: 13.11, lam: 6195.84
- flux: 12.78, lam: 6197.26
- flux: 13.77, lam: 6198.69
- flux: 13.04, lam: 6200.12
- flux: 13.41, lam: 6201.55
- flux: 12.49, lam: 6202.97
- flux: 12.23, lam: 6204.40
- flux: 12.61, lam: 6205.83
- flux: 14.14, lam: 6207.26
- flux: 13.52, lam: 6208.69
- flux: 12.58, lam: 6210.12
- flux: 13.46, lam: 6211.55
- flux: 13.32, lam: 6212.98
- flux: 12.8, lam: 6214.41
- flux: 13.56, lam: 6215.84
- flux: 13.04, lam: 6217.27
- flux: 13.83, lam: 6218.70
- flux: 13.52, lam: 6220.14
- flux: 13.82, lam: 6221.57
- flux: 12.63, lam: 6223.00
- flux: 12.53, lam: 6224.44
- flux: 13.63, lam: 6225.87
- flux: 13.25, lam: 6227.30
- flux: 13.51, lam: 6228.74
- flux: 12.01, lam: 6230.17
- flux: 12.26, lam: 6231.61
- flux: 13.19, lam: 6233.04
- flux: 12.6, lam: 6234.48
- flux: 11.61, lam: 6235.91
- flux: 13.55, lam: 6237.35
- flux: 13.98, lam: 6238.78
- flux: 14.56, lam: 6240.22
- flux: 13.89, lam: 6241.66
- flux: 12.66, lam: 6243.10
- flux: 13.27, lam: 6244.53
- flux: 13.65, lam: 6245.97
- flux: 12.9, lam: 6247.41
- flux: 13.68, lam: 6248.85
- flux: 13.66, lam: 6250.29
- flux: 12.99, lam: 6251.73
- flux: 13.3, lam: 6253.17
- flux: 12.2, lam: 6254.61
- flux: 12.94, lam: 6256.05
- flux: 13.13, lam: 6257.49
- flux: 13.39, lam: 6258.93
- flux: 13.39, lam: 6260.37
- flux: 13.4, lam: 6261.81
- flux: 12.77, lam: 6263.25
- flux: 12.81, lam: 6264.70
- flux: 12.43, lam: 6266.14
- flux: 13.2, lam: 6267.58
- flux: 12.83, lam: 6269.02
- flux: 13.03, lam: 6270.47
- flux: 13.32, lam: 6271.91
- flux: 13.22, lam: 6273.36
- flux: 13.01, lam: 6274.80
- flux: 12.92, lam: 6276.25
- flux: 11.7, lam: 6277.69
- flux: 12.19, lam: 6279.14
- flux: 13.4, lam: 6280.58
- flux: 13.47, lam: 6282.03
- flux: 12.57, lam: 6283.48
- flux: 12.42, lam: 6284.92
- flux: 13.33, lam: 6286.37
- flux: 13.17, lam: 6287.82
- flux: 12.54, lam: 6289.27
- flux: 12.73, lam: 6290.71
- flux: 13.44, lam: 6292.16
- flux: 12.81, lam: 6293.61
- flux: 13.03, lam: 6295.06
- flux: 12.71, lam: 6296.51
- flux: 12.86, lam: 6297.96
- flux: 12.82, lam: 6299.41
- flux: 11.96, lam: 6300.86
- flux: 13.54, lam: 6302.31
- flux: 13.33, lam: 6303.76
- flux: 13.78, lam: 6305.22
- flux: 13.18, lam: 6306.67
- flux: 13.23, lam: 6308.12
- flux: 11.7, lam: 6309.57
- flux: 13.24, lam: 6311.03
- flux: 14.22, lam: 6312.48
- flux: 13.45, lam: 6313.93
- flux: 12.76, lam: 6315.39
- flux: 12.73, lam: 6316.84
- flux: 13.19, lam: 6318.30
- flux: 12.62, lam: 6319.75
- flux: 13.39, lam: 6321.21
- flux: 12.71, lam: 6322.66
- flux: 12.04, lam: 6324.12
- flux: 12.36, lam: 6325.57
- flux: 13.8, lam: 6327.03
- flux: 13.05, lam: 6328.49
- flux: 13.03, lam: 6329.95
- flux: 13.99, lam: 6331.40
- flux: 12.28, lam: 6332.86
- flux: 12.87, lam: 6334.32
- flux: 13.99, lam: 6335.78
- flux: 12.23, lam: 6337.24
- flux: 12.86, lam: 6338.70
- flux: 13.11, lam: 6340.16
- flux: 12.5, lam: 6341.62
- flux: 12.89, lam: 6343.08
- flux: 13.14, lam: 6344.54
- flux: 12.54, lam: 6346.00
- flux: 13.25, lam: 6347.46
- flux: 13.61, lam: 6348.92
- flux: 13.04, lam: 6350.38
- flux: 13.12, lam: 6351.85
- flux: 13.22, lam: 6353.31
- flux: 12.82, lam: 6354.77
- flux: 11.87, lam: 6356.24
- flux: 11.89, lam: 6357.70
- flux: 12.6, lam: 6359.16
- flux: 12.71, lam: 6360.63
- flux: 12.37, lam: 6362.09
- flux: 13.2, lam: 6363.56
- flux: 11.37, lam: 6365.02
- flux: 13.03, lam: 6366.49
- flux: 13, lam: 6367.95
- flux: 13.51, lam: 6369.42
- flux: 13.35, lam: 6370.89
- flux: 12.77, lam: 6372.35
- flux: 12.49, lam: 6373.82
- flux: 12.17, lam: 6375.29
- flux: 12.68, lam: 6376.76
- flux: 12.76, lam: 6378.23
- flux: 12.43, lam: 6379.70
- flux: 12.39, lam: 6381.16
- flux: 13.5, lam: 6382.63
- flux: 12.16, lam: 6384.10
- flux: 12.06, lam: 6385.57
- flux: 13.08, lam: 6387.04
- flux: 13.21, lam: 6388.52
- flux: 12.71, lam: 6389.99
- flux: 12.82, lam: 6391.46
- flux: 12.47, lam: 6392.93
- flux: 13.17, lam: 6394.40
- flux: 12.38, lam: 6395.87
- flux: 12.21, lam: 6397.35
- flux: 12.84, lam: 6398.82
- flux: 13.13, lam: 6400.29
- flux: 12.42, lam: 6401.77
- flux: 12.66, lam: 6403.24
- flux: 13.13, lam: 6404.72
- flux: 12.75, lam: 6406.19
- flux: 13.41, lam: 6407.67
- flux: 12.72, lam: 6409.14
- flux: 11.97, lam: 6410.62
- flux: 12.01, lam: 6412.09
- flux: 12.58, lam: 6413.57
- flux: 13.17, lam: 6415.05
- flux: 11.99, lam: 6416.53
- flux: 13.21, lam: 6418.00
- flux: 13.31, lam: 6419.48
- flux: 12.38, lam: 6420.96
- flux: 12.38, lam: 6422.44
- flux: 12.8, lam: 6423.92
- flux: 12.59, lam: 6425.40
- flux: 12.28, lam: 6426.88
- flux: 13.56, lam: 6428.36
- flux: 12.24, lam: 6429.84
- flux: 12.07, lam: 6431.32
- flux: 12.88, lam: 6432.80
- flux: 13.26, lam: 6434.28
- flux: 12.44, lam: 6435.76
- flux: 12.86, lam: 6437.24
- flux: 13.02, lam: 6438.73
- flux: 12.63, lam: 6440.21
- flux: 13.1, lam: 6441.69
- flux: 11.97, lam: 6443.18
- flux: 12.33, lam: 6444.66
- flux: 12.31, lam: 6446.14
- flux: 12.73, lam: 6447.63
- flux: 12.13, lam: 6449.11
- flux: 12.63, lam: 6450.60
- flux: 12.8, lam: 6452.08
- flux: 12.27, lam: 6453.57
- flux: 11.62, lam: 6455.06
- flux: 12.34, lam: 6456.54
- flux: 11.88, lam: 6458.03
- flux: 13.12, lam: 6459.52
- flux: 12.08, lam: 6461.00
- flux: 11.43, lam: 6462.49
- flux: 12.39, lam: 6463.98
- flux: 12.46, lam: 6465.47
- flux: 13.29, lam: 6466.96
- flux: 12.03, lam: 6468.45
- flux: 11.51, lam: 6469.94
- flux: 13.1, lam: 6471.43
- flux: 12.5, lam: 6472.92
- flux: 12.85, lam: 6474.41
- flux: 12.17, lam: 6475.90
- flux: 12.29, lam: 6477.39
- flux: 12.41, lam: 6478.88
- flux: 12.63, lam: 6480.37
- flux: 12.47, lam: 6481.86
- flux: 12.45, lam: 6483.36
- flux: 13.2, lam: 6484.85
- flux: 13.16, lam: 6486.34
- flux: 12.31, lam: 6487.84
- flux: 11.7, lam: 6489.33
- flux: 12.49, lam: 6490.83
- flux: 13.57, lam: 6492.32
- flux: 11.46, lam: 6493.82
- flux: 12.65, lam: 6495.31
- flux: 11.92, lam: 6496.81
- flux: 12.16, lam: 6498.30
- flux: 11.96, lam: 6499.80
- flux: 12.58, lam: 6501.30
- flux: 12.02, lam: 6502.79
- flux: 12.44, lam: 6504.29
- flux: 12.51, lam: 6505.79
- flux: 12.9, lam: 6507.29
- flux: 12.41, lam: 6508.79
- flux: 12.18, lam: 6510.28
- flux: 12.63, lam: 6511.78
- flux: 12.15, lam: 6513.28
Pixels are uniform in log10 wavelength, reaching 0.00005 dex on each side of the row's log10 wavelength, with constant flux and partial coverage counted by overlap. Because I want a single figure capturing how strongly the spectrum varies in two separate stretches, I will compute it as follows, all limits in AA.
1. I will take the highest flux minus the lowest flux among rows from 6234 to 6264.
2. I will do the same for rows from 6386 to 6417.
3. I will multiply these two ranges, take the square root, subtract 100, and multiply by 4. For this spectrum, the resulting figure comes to -392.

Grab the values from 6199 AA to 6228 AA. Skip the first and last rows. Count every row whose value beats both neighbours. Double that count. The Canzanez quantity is 14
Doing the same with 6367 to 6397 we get 12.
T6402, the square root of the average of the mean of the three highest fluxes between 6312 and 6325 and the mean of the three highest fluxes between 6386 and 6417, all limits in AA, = 3.67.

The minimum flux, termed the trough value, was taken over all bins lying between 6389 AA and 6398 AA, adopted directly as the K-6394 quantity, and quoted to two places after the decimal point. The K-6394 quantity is 12.21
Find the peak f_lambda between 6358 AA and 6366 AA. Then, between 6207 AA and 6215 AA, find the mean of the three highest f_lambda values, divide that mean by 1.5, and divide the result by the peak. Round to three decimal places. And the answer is 0.692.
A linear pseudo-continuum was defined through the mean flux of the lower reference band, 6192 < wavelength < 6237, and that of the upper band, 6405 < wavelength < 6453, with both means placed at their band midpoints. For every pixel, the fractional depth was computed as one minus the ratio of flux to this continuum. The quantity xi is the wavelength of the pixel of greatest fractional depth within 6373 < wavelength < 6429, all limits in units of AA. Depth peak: 6410.62 AA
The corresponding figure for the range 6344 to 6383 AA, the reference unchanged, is 6365.02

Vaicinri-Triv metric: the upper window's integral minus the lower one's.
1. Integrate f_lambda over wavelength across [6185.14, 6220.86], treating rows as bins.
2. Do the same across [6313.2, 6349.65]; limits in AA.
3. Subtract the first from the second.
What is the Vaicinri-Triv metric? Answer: 0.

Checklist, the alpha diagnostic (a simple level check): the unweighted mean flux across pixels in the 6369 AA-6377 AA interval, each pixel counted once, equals 12.8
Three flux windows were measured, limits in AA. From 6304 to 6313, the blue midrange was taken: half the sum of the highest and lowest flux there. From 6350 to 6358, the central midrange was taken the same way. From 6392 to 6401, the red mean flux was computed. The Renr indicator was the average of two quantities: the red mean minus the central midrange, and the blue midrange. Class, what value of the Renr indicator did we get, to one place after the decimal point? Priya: 6.6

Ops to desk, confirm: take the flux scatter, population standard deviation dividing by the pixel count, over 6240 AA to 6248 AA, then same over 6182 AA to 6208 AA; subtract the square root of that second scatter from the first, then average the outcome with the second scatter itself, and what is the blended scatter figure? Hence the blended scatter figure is 0.227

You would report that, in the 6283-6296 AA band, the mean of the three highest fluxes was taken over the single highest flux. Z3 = 0.991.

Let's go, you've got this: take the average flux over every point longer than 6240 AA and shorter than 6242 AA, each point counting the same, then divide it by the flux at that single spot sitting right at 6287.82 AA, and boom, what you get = 1.08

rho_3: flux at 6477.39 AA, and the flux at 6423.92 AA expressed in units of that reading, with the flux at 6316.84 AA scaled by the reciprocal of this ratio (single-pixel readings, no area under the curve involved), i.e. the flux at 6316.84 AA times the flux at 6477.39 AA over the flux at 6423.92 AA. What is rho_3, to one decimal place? 12.2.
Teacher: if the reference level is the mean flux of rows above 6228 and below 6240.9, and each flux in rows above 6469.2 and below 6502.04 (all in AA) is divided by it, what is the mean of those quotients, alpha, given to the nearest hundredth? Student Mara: 0.95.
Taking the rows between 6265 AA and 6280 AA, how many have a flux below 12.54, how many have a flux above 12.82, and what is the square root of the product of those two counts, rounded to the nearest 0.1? 4.6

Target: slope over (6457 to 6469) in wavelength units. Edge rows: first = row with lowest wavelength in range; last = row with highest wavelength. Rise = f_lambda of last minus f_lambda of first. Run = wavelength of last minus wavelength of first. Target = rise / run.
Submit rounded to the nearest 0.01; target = 0.01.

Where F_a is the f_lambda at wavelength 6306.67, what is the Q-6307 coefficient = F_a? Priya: 13.18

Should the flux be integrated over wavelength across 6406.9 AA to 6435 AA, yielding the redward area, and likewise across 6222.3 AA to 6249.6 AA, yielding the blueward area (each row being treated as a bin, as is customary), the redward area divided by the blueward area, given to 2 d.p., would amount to 0.99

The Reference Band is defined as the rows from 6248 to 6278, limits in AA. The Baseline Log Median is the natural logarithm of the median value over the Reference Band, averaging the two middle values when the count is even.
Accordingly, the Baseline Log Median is 2.57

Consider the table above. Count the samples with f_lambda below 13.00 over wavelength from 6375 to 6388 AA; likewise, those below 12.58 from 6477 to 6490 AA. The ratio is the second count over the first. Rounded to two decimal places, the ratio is 0.86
